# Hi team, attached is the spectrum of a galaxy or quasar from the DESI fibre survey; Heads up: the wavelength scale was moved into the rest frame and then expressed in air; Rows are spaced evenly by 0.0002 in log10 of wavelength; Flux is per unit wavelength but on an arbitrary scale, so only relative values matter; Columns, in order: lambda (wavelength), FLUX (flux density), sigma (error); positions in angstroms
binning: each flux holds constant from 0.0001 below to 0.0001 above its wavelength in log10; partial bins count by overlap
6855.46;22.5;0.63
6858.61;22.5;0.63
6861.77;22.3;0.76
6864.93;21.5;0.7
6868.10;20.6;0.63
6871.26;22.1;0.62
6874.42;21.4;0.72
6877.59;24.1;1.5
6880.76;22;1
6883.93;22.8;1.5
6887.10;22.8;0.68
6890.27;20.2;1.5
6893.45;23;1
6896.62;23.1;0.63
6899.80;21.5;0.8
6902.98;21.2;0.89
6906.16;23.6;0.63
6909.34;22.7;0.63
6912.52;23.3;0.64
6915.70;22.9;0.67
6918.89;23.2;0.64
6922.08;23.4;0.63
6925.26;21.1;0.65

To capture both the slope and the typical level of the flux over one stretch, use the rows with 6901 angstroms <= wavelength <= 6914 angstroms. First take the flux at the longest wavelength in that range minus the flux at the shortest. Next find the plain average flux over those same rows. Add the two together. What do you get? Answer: 24.8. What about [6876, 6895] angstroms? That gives 21.4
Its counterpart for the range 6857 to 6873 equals 21.4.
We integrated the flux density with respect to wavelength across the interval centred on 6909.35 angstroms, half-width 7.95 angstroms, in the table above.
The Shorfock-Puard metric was 362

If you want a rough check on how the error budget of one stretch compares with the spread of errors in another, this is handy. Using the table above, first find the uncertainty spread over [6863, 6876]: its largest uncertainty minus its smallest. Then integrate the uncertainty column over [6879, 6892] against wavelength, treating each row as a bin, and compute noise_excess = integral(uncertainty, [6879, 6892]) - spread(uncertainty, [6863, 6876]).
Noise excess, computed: 15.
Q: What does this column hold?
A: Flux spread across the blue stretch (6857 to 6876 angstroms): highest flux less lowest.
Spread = 1.9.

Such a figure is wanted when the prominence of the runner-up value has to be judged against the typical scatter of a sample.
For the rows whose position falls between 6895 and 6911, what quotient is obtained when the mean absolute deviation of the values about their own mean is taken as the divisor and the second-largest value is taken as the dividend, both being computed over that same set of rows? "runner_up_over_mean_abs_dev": 27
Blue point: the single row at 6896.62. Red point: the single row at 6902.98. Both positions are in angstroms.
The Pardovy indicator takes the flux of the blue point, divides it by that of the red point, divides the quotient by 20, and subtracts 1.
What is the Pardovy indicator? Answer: -0.946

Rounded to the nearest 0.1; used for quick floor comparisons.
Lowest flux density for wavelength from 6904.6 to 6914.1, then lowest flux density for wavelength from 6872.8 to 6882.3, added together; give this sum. 44.1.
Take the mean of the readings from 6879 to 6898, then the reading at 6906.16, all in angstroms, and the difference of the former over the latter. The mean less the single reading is -1.3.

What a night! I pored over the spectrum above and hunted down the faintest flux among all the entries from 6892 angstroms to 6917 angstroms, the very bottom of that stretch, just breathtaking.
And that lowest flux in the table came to 21.2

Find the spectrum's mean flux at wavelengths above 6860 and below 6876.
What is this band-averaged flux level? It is 21.6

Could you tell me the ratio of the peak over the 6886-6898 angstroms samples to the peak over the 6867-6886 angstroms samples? 0.96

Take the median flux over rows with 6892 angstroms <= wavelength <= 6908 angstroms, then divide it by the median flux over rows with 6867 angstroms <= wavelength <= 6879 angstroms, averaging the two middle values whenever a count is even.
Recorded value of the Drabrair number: 1.06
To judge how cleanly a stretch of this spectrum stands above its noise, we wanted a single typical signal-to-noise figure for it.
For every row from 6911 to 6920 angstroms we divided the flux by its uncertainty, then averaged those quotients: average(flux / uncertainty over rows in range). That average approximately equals 35.6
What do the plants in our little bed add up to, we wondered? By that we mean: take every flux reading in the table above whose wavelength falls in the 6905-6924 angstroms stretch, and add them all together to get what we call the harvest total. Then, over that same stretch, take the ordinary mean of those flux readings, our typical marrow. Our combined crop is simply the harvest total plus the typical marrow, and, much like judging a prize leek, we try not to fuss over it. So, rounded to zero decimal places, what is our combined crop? 162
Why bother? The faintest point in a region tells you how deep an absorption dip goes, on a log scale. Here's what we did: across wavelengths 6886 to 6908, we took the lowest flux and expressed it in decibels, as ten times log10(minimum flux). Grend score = 13.1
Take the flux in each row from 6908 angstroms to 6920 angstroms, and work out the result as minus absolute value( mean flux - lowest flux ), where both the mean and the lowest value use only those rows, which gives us -0.33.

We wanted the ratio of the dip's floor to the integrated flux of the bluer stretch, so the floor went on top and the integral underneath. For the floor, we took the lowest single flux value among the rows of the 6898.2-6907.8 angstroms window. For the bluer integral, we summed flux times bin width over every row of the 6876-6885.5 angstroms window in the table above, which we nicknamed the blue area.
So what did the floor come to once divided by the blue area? 0.097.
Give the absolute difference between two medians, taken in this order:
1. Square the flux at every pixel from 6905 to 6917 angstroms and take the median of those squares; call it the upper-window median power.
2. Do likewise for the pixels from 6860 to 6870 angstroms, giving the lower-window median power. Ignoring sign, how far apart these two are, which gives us 71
